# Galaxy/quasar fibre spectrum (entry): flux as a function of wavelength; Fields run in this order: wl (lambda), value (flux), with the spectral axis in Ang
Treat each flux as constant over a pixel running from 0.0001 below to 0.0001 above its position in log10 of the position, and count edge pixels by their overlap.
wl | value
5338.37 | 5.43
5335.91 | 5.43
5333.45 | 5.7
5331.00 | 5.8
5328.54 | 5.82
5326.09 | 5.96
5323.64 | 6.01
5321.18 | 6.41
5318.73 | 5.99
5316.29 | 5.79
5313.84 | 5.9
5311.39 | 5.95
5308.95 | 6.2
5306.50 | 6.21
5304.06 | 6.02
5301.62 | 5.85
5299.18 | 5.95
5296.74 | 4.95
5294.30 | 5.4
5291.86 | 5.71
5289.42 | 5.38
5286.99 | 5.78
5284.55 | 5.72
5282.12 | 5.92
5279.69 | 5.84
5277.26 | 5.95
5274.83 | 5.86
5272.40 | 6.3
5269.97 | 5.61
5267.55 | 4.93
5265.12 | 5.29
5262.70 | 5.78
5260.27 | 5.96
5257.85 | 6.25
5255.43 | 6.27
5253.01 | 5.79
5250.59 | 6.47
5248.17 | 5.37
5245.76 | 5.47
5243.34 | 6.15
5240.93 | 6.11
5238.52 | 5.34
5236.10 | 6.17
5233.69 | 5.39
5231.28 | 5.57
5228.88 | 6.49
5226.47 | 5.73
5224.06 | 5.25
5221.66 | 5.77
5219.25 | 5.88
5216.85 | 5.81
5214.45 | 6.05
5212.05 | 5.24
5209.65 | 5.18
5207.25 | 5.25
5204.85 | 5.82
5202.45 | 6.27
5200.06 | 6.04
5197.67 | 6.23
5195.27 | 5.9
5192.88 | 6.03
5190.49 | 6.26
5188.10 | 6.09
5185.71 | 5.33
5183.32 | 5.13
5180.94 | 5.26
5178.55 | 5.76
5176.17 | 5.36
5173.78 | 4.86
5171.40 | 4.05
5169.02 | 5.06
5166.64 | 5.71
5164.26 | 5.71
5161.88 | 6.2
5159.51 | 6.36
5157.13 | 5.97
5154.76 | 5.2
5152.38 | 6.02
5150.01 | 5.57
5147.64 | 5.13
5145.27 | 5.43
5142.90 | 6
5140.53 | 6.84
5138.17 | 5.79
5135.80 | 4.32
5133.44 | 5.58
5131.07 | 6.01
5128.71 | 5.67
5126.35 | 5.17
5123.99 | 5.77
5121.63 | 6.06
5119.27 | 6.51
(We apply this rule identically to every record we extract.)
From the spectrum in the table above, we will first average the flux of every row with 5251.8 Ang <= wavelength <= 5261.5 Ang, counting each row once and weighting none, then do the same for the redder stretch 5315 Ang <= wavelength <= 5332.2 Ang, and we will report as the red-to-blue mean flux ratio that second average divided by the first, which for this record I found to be 0.98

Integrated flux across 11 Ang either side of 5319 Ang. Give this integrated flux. 132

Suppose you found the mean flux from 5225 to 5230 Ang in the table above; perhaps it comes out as 6.1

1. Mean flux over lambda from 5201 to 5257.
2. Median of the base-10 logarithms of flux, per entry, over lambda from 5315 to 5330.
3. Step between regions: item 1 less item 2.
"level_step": 5.00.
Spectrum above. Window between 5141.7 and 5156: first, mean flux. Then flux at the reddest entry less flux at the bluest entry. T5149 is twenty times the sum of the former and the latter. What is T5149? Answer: 95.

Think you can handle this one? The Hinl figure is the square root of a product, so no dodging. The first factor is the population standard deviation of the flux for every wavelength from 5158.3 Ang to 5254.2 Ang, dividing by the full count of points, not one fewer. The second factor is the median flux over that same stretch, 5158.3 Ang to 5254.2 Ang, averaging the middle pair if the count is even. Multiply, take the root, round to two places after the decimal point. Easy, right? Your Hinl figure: 1.69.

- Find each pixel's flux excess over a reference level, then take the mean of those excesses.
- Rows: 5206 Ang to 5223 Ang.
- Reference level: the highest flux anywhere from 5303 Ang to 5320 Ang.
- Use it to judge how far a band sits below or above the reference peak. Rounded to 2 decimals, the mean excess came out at -0.61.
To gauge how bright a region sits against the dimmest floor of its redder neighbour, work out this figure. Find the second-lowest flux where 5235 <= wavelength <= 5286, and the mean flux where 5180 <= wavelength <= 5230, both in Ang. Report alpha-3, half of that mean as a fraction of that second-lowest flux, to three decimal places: 0.545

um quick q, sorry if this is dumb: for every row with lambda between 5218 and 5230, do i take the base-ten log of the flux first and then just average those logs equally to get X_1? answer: 0.764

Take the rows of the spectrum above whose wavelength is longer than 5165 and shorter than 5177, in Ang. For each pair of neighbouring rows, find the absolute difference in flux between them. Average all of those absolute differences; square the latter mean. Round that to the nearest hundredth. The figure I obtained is 0.55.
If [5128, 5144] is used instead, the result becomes 0.81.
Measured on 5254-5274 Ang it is 0.15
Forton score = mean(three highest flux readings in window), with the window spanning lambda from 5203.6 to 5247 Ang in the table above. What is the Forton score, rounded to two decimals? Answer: 6.27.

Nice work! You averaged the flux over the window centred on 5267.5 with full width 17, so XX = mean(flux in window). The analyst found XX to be 5.68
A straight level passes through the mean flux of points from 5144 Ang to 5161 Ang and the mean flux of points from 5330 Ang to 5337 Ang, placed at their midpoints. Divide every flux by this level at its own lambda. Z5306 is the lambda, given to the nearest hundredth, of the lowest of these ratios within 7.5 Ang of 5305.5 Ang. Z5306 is 5301.62 Ang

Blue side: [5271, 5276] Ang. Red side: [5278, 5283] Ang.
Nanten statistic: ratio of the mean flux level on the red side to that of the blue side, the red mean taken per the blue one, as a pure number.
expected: 0.97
